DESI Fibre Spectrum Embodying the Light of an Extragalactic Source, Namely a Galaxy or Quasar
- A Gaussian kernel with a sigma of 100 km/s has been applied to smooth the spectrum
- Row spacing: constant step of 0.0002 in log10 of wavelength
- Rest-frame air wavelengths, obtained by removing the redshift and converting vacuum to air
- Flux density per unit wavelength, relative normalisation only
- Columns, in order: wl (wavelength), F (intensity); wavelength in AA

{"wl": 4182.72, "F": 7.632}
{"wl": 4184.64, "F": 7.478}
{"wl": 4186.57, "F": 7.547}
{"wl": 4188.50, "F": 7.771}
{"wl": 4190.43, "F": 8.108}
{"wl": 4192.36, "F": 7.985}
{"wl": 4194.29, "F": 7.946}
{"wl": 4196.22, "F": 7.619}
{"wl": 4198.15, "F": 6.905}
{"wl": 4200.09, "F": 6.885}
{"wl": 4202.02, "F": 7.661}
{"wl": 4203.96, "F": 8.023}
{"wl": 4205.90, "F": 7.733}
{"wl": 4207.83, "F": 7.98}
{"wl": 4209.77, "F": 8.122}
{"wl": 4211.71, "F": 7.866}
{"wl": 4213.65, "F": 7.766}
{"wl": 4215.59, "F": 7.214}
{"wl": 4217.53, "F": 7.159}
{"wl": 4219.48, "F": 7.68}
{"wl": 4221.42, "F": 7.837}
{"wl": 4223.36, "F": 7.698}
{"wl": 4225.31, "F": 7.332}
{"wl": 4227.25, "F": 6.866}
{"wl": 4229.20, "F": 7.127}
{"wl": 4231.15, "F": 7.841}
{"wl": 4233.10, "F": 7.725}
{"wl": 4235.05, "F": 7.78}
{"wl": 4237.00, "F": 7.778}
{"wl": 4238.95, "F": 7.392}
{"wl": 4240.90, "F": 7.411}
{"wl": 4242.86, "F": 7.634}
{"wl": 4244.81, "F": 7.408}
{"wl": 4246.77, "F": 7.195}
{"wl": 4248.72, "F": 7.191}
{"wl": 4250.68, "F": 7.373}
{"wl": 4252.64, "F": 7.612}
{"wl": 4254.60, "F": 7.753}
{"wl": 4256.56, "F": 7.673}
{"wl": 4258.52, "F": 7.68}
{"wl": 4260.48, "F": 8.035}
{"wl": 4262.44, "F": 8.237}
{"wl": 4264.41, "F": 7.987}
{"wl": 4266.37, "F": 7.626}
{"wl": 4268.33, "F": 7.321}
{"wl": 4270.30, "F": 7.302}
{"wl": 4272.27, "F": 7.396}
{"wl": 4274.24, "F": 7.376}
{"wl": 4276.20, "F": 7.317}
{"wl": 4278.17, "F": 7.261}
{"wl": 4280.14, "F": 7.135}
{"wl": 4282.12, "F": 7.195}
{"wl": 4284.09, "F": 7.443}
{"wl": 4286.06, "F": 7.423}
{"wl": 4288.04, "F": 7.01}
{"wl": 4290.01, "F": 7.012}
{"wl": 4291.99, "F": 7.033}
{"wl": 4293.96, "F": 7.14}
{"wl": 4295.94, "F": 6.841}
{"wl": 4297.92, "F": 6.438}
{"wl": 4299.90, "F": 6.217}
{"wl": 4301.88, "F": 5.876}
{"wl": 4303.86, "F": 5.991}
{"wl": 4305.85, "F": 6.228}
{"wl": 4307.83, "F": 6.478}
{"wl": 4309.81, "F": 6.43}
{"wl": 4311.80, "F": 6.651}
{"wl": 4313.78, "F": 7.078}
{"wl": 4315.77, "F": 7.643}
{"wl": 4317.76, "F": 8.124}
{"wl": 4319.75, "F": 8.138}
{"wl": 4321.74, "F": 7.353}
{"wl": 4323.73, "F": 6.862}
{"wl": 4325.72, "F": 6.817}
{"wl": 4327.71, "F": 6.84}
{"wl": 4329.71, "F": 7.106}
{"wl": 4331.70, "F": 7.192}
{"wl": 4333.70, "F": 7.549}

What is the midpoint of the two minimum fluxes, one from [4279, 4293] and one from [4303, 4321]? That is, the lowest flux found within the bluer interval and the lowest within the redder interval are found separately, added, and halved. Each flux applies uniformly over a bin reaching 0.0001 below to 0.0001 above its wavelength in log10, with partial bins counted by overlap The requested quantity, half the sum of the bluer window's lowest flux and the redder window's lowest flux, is 6.50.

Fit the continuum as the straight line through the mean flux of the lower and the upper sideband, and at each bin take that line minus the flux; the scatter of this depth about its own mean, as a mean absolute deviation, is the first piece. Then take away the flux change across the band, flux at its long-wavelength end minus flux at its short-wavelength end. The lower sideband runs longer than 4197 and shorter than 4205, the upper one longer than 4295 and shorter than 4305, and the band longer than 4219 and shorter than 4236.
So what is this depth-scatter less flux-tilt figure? 0.19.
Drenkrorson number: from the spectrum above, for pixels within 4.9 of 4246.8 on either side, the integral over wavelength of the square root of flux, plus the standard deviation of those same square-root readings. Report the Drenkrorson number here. 26.6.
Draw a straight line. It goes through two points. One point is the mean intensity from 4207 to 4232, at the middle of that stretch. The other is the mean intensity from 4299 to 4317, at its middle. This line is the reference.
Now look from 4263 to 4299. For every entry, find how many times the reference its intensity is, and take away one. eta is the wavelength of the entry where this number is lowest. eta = 4297.92 AA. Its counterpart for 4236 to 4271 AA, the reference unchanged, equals 4246.77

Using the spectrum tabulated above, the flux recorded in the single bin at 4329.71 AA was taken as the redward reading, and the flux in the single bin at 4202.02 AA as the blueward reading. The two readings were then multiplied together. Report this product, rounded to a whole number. 54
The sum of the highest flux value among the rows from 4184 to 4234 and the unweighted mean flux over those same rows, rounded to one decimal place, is 15.7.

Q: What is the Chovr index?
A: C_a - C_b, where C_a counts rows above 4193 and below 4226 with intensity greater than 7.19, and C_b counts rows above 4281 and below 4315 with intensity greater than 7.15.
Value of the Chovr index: 11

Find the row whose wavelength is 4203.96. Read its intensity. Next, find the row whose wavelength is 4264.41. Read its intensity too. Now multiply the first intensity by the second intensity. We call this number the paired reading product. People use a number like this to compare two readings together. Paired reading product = 64.1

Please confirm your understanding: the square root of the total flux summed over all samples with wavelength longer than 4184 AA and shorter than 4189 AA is 4.77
